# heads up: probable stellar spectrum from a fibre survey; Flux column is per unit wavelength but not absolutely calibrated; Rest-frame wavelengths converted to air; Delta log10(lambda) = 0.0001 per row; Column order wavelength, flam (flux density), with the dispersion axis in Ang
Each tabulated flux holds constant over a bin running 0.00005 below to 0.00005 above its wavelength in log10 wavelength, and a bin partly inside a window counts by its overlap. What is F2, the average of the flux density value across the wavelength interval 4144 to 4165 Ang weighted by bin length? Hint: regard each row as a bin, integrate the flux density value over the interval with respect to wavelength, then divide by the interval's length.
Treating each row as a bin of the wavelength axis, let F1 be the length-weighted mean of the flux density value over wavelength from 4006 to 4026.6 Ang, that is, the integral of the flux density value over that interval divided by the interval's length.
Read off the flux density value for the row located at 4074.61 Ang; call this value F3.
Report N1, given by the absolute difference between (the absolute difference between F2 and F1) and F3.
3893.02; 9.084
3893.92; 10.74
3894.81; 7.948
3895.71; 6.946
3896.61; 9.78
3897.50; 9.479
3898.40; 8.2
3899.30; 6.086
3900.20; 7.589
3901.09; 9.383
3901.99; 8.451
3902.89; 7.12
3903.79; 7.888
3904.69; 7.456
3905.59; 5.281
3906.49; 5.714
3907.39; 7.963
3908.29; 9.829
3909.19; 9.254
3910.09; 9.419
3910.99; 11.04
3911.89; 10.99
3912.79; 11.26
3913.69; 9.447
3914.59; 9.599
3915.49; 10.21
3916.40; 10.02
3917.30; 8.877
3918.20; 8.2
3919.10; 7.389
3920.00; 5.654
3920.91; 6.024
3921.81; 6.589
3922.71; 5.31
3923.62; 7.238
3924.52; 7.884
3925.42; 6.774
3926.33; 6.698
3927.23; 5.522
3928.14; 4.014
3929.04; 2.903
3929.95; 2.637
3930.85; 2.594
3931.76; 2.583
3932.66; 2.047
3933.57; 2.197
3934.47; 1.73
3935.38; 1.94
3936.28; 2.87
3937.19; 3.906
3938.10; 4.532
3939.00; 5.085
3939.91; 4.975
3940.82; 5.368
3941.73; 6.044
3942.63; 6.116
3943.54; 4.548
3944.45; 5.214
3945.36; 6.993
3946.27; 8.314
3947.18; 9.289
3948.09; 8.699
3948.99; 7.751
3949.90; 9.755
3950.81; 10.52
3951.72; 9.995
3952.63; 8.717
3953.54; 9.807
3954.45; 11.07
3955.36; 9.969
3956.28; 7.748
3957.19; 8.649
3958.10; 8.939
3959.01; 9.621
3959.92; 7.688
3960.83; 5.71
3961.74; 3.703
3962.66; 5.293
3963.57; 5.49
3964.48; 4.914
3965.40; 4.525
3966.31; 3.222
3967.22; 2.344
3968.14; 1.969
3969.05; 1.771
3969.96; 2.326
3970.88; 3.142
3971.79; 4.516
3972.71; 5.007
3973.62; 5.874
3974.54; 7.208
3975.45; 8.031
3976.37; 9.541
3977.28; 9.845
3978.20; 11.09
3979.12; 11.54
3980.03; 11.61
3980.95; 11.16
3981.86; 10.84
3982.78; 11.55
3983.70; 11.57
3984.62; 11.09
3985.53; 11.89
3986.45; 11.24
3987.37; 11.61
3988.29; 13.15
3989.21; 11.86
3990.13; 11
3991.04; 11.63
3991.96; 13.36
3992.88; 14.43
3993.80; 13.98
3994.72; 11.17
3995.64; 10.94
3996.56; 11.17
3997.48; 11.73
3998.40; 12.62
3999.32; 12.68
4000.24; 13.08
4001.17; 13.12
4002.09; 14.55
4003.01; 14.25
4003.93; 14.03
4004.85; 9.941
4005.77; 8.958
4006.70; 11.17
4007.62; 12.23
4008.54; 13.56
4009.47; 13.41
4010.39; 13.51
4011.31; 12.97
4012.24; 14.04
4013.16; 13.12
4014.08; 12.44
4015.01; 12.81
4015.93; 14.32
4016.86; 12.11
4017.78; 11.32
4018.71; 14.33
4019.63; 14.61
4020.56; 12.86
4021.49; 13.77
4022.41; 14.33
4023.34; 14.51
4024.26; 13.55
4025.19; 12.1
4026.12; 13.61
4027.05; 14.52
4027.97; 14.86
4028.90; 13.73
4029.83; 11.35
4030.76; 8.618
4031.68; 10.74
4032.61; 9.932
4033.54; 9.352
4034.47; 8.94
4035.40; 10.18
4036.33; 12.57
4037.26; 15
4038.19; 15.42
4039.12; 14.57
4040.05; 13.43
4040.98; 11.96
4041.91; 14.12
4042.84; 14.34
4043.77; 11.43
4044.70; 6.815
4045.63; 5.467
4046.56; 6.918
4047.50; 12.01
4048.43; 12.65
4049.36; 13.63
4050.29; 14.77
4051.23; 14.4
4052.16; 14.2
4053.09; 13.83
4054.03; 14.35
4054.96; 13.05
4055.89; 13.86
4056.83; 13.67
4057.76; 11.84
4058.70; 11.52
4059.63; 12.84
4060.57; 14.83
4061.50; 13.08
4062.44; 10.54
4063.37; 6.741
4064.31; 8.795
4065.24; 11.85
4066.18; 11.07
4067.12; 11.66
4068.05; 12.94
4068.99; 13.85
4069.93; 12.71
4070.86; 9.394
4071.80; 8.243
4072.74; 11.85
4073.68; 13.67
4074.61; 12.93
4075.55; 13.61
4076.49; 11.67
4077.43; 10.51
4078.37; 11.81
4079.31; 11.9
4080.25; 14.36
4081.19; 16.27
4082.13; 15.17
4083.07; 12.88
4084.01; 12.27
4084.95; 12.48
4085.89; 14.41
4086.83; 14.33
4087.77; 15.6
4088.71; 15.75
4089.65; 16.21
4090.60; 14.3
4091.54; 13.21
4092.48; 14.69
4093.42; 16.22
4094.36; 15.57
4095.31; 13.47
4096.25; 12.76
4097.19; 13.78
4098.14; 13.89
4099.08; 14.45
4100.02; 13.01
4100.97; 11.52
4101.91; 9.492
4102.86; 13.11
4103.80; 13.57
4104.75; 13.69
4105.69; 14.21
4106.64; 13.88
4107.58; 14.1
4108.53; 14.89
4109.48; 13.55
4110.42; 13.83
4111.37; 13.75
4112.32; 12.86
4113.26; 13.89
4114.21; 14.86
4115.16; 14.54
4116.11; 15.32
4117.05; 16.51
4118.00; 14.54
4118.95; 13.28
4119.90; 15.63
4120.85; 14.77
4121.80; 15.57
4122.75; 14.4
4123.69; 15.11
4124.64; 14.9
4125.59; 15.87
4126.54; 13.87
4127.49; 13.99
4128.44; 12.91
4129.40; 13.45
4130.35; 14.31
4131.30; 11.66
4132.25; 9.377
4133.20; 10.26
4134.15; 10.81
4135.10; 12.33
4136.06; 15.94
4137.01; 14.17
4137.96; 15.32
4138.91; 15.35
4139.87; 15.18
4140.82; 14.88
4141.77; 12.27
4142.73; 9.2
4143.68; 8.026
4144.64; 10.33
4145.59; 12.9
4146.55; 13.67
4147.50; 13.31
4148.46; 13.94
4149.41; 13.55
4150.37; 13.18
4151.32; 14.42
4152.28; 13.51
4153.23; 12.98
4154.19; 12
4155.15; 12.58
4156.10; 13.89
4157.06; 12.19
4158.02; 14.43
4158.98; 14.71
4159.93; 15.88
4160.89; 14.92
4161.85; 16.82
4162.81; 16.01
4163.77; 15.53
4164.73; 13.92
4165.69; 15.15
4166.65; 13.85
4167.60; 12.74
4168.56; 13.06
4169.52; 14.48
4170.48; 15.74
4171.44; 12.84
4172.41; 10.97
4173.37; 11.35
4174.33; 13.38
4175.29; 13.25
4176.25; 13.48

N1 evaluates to 12.3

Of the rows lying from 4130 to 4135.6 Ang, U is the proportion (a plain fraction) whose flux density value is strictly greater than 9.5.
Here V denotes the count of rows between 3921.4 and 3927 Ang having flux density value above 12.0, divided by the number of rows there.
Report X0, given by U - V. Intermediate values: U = 0.83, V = 0.00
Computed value 0.8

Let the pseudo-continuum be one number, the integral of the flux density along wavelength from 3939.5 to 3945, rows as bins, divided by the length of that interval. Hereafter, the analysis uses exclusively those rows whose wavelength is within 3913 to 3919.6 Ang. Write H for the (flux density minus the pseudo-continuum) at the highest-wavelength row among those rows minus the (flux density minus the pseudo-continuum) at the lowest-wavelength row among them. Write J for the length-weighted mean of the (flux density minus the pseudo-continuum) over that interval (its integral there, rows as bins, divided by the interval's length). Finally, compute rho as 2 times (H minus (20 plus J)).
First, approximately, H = -2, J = 3.8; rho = -52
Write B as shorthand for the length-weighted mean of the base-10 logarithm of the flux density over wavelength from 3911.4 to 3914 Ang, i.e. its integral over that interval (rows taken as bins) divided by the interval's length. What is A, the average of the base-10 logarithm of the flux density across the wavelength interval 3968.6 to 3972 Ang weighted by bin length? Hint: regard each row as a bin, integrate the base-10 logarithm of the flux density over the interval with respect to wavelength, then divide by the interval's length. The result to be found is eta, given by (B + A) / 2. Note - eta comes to 0.73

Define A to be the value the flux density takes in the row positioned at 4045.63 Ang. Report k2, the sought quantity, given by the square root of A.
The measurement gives 2.3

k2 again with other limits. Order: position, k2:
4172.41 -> 3.3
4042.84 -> 3.8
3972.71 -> 2.2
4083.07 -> 3.6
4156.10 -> 3.7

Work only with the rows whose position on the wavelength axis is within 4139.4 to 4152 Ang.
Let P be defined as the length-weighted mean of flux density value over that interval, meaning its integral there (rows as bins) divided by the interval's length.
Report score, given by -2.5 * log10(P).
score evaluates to -2.76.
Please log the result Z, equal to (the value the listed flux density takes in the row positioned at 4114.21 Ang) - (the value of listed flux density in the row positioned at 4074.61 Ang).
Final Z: 2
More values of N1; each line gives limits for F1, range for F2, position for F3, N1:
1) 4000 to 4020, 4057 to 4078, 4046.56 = 5.7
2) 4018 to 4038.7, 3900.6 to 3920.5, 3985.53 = 7.9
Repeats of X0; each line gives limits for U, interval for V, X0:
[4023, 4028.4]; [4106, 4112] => 0.0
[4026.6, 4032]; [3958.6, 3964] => 0.8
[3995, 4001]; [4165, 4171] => 0.0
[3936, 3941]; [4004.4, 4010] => -0.5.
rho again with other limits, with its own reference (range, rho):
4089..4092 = -64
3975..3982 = -44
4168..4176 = -55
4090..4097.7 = -59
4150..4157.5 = -57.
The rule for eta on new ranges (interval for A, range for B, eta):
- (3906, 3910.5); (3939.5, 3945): 0.82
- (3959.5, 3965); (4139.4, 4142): 0.94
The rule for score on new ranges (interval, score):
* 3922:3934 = -1.64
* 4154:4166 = -2.90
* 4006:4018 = -2.77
